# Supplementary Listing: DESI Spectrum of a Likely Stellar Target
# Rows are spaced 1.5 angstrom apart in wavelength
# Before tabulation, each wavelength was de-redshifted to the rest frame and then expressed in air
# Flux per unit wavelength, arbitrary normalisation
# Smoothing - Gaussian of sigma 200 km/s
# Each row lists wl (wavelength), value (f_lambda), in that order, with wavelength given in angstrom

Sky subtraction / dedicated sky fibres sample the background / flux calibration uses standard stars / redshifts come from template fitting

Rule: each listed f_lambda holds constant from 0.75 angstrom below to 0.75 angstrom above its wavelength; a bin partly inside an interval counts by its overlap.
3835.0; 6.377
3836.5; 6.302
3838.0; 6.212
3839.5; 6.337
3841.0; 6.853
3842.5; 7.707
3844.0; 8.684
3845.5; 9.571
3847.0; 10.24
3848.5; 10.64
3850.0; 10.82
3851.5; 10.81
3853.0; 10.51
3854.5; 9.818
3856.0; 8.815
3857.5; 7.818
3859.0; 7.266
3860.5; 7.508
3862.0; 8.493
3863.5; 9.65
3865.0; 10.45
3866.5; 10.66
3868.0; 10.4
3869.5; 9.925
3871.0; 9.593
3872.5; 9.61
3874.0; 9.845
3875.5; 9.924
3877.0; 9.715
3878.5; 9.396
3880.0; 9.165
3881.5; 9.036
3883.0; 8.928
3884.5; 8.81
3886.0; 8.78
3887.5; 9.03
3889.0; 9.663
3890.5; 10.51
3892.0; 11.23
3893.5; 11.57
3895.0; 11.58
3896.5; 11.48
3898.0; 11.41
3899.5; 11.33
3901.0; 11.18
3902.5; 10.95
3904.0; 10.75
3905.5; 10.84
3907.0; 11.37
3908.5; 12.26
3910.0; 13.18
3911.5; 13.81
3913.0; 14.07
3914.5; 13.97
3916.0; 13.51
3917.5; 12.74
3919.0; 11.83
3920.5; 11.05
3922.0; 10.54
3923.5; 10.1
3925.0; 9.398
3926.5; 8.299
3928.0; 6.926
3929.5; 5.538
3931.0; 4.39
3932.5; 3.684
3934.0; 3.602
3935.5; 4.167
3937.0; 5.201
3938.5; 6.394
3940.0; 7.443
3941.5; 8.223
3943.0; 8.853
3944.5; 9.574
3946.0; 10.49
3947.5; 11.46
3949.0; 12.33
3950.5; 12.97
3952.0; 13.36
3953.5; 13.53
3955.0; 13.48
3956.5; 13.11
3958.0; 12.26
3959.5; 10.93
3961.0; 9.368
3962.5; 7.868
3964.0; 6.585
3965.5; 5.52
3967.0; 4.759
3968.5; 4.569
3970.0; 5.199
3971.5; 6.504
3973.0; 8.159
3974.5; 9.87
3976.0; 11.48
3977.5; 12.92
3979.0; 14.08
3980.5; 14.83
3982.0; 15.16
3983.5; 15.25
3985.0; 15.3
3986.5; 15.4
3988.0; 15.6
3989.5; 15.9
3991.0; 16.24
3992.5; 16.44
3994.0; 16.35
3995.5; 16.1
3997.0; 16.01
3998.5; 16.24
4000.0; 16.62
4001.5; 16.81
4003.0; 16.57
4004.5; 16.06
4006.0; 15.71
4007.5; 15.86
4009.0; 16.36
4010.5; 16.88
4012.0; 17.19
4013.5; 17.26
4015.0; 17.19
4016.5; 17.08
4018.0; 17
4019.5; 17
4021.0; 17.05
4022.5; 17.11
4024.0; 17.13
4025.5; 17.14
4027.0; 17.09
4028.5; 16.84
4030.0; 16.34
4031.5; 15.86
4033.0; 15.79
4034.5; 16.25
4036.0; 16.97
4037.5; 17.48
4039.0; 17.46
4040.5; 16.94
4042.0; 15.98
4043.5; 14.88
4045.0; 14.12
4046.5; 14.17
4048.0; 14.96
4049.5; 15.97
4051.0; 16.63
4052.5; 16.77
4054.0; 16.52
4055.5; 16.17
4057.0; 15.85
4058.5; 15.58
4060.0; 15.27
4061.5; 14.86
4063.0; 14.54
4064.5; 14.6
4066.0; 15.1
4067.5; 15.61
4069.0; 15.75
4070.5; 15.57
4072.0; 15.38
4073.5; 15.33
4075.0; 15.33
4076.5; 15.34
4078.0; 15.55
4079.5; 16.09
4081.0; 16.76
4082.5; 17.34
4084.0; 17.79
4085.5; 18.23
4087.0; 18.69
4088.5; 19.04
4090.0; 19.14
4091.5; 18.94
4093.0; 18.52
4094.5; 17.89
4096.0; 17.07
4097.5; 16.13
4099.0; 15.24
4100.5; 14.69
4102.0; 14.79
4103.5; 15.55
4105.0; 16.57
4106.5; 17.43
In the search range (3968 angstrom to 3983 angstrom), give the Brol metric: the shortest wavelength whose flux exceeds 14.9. 3982.0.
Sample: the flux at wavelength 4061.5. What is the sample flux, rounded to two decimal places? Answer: 14.86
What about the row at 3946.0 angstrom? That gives 10.49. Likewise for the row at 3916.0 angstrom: 13.51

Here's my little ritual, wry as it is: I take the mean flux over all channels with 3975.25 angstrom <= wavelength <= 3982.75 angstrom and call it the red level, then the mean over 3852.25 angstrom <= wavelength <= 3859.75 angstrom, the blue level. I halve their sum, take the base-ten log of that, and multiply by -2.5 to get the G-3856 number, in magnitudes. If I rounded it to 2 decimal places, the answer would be -2.63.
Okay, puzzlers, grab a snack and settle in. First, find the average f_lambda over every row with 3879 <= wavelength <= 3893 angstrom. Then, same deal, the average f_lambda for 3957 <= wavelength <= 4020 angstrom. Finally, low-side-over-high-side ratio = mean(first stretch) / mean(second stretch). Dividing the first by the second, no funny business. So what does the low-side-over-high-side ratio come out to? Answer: 0.70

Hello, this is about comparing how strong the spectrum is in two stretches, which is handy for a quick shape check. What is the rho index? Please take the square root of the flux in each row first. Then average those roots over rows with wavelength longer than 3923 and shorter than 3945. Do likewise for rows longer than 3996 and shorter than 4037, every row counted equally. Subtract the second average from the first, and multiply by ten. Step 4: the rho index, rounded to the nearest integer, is -15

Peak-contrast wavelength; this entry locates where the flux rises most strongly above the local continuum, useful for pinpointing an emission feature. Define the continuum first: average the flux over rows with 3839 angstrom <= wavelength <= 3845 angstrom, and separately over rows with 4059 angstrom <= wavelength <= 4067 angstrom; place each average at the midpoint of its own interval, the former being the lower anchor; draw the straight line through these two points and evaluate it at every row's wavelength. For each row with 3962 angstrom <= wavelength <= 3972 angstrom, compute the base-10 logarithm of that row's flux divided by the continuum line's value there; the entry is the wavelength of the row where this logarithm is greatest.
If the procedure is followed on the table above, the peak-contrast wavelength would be 3962.5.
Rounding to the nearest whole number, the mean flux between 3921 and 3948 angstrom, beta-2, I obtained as 7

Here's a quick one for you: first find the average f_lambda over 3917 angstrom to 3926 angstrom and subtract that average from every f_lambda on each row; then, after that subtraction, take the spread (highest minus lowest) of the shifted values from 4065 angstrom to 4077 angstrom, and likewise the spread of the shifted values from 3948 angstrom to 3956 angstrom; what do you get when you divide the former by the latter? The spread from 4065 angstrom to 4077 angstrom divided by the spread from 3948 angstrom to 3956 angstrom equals 0.54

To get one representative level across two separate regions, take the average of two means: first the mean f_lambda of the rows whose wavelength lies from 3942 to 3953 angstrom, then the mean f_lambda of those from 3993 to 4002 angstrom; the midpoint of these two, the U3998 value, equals 13.8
